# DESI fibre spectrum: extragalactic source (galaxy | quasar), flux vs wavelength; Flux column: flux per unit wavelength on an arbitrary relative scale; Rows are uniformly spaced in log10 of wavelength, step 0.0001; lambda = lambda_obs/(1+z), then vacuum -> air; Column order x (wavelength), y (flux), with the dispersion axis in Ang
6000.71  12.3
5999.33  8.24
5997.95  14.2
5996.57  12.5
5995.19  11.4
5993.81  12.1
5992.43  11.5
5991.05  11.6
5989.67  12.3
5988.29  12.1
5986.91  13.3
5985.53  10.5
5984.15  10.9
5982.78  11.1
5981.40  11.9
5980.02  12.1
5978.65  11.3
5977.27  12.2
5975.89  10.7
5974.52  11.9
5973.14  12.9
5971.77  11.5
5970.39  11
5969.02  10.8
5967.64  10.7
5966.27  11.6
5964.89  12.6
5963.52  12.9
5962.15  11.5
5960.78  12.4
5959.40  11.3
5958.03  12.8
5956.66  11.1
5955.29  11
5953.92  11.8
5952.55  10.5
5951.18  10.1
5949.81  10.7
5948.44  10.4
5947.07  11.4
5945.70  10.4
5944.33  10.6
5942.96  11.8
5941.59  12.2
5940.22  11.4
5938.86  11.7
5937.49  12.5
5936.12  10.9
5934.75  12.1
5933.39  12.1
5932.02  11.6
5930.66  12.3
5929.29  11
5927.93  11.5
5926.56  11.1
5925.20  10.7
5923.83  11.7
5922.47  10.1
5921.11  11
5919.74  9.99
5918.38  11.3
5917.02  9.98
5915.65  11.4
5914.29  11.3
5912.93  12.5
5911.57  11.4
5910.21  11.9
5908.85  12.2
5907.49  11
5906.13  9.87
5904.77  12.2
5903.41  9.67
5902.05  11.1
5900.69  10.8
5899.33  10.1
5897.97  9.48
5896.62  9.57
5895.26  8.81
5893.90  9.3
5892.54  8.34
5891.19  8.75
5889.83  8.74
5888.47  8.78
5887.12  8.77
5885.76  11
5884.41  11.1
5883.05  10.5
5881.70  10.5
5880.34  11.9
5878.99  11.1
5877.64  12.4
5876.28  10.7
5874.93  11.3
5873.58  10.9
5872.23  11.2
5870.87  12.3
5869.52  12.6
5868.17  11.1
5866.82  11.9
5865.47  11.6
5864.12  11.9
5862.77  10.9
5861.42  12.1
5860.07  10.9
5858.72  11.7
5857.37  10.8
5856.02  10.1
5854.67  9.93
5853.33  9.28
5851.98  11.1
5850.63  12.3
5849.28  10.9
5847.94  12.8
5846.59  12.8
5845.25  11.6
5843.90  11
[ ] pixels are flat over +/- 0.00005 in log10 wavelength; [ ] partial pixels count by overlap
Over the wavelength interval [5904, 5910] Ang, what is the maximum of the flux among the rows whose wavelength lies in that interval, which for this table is 12.2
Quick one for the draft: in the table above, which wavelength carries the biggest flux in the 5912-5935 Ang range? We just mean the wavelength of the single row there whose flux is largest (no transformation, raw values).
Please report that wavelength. 5912.93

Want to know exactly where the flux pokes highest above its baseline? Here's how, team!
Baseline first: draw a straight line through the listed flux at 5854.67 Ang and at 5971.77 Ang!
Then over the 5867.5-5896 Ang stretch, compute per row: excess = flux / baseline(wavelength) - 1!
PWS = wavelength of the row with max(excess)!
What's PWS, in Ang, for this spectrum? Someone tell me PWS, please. 5869.52 Ang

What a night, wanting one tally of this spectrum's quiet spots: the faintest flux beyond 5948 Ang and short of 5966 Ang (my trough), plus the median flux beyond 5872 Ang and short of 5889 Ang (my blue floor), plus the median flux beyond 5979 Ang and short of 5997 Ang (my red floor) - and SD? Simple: 33.0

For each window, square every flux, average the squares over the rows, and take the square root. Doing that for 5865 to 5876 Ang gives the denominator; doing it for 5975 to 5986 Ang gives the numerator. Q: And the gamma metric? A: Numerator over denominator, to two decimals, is 0.98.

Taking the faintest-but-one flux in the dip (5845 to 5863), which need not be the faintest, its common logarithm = 1.00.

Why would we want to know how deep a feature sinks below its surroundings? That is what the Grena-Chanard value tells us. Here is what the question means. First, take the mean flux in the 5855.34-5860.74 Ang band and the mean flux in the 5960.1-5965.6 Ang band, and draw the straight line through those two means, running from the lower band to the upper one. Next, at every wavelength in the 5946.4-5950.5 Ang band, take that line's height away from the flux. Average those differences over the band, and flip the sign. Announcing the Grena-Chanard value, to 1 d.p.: 1.3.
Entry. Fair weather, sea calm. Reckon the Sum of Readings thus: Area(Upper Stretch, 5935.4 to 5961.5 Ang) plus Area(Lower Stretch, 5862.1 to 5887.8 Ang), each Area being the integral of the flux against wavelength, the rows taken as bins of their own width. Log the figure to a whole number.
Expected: 584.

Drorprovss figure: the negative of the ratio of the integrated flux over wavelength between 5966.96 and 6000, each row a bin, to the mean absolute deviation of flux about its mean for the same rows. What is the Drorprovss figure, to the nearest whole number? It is -473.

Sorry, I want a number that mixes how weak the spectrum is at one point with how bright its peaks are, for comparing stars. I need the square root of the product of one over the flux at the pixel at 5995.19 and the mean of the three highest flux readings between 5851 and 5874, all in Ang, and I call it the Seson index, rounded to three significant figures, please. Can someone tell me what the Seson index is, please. 1.04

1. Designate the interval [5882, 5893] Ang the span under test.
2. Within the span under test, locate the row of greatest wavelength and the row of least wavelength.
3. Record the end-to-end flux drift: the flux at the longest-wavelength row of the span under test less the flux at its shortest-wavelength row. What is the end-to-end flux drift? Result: -2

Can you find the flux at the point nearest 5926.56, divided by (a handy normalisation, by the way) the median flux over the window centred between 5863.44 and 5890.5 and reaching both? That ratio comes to 1.00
